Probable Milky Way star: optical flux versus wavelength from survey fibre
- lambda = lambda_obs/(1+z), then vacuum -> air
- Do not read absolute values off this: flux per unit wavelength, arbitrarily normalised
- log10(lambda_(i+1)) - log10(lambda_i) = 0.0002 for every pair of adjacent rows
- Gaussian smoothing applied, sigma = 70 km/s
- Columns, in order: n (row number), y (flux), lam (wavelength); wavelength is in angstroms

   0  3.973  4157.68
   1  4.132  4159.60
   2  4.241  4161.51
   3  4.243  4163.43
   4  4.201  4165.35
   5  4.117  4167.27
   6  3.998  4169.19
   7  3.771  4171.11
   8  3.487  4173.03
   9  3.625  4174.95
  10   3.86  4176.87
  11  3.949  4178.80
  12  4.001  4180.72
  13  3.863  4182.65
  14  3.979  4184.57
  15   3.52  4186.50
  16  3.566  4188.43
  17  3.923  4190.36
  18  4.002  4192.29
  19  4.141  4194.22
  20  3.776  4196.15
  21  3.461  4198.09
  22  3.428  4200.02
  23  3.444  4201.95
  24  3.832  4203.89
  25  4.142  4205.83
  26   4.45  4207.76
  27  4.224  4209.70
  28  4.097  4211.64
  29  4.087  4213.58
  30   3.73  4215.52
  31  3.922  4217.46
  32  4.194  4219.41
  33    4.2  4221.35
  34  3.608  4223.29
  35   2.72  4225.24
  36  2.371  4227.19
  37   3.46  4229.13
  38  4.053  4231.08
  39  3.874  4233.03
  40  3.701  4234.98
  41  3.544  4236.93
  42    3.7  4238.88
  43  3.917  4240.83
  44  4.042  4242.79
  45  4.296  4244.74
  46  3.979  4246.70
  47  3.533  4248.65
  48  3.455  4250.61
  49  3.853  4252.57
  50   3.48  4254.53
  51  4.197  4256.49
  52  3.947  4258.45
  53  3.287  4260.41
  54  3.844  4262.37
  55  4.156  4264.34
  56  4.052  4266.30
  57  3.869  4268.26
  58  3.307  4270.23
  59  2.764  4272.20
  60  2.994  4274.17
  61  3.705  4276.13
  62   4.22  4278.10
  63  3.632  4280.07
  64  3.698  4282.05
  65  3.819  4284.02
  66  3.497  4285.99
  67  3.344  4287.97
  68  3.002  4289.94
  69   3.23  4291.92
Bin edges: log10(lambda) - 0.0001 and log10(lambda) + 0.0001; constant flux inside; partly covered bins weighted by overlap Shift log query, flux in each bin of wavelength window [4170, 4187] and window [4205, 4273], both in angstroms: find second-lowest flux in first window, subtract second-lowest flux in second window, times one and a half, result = 1.2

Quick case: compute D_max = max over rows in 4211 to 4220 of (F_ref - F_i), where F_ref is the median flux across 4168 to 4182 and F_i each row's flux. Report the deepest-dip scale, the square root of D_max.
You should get 0.4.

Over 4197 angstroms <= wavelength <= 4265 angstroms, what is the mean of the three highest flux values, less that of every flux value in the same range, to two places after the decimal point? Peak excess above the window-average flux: 0.55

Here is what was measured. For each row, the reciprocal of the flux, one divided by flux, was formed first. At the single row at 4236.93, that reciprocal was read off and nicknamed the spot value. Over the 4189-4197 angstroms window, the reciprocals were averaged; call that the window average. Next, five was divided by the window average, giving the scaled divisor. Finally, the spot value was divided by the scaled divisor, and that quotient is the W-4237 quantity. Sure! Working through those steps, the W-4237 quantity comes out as 0.0143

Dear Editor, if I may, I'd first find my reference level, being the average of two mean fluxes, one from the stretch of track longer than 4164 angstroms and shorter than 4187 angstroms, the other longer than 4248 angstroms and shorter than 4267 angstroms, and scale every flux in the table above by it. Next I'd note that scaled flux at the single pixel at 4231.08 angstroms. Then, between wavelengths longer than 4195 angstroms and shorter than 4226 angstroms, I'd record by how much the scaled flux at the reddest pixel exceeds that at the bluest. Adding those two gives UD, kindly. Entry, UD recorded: 0.78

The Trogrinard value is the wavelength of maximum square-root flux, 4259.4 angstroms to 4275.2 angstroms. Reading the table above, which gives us 4264.34 angstroms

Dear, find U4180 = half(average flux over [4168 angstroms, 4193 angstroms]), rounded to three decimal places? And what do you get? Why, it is 1.906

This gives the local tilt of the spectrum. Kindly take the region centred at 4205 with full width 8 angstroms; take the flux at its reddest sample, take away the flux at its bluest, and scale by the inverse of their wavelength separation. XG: 0.173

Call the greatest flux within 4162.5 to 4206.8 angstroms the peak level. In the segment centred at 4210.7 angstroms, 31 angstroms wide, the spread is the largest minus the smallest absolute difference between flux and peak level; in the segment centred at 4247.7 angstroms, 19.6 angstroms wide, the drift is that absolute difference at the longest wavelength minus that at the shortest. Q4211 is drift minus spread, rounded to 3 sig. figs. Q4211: -2.00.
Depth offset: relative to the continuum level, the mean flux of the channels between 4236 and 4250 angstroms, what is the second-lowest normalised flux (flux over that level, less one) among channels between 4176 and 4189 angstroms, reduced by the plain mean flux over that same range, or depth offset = -3.90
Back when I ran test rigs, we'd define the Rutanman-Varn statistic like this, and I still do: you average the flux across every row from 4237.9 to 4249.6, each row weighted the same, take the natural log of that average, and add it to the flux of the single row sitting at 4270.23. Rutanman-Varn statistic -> 4.67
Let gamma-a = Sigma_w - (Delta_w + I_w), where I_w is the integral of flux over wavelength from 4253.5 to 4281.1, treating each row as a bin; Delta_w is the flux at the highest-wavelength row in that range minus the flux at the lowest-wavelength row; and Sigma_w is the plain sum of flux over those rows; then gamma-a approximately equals -50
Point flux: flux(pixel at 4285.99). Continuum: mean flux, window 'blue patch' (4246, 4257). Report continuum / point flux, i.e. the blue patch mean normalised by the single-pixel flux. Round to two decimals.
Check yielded 1.07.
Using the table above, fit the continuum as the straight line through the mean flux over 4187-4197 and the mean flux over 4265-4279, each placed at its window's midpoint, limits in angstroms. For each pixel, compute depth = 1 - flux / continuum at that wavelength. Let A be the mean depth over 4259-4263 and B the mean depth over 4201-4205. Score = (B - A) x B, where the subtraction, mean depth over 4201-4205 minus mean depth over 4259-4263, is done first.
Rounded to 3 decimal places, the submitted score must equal 0.002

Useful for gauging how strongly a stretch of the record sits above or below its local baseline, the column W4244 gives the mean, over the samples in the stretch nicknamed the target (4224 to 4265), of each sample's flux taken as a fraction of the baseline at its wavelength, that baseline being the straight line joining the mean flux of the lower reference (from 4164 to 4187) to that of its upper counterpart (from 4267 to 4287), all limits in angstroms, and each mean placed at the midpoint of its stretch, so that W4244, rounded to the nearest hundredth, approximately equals 1.01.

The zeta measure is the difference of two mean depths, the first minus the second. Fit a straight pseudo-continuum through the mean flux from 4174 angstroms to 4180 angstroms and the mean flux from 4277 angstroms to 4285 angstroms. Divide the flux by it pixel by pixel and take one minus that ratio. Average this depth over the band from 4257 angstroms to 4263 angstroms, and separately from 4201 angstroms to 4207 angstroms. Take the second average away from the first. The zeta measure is 0.03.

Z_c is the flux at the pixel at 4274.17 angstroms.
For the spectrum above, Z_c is 2.994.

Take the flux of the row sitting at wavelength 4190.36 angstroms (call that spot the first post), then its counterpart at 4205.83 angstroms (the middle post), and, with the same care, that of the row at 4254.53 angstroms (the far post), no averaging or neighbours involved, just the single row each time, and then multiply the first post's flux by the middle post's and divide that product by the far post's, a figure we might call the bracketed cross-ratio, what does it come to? 4.7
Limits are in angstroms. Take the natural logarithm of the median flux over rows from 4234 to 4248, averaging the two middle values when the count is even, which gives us 1.37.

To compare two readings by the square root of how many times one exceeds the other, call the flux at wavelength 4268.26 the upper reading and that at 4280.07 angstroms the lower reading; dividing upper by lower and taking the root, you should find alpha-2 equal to 1.03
